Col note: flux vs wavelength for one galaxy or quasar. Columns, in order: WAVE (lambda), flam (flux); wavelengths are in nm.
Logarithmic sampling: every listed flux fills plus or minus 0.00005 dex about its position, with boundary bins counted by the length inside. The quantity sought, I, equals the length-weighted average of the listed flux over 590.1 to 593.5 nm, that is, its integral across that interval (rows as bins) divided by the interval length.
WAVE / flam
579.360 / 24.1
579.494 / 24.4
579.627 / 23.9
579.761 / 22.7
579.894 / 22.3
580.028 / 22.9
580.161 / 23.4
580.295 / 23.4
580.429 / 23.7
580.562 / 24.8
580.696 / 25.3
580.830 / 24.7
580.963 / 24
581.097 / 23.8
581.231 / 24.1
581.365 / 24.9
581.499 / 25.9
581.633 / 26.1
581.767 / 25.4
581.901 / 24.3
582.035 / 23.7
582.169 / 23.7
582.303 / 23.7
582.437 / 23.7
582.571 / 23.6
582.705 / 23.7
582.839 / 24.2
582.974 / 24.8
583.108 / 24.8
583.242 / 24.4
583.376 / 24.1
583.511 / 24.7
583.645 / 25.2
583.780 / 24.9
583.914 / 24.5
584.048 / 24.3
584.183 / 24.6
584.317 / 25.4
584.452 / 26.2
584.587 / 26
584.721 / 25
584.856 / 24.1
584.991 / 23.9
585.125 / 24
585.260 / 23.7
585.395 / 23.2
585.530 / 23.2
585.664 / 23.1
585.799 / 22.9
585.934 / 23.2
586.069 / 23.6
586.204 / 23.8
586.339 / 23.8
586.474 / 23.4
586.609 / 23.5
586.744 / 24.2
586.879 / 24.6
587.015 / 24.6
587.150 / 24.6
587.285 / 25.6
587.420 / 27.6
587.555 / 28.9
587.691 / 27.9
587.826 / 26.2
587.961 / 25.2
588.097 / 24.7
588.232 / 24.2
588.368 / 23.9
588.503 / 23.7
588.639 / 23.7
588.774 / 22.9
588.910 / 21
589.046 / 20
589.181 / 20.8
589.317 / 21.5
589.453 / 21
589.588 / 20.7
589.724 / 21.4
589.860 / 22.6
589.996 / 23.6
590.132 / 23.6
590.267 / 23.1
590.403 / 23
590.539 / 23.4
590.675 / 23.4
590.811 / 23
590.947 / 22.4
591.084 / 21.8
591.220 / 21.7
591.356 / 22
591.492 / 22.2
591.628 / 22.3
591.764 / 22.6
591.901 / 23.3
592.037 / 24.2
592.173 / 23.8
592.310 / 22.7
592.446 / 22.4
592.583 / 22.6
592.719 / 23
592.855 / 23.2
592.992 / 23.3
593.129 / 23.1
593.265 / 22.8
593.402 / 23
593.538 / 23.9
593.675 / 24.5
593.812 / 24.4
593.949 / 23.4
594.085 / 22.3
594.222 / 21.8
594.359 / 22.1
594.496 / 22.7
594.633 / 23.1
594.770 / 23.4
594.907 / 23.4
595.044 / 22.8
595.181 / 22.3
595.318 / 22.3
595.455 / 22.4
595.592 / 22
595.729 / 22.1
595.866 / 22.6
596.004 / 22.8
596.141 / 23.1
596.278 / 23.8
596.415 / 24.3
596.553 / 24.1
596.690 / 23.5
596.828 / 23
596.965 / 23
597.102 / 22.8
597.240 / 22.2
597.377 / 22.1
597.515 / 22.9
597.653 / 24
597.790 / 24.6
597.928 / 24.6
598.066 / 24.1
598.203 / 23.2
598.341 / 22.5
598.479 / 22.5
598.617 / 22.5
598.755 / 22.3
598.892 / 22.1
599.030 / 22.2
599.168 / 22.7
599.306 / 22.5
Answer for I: 22.9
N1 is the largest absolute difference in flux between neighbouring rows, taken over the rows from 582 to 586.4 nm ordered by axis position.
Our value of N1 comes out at 1.00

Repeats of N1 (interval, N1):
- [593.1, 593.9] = 0.90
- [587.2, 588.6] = 2.00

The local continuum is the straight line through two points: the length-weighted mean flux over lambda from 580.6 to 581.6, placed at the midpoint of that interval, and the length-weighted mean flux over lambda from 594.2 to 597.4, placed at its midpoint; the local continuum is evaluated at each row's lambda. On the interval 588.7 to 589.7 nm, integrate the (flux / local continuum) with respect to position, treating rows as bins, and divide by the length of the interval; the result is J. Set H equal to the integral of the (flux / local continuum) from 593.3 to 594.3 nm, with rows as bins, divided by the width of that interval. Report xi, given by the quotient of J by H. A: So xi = 0.89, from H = 1.01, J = 0.89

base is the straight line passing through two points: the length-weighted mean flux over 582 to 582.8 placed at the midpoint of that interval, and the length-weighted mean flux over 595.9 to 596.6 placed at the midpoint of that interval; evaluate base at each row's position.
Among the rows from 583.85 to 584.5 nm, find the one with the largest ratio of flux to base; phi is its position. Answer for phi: 584.452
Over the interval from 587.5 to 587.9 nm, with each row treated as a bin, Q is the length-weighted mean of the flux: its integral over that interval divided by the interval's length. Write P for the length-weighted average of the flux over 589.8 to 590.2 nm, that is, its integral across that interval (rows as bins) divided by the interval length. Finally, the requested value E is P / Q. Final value 0.85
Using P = 23.3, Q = 27.6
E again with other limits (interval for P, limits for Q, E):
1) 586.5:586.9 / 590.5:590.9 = 1.03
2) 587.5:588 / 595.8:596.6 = 1.16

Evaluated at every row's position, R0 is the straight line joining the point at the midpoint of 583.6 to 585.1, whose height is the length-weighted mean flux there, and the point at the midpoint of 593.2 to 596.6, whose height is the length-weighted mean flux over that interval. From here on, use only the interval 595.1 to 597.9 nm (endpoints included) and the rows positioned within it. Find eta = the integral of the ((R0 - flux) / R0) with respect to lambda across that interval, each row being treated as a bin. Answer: -0.04 nm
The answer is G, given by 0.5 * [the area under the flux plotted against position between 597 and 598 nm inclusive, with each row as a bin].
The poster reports 12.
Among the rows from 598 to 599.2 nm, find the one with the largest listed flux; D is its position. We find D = 598.066 nm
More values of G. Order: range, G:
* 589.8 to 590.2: 5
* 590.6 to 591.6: 11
